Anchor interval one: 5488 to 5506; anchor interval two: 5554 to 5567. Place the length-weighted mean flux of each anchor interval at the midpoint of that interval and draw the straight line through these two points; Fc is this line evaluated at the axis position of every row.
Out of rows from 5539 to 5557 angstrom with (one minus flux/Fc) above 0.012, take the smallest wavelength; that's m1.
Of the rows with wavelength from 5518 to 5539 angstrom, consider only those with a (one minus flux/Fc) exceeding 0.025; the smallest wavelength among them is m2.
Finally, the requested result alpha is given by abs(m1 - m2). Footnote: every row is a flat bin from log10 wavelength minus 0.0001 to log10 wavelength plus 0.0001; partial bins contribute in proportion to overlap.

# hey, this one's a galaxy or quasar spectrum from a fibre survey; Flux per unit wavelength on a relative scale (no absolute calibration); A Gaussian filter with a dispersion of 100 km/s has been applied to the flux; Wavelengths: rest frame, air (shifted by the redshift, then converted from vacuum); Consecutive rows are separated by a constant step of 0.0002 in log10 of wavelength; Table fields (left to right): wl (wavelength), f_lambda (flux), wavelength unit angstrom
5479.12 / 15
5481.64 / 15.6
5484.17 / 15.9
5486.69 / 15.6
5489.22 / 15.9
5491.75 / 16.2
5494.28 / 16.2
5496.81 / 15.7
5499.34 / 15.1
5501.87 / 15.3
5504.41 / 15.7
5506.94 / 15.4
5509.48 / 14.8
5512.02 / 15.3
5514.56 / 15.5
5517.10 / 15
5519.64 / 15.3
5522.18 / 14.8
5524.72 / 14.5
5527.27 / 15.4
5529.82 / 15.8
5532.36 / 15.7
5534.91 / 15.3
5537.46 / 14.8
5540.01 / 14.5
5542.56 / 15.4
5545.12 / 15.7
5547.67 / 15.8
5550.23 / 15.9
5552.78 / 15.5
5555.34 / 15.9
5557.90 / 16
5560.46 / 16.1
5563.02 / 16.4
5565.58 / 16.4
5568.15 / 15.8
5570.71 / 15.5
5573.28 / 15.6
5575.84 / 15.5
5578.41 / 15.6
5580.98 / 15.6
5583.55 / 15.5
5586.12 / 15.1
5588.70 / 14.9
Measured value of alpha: 20.4 angstrom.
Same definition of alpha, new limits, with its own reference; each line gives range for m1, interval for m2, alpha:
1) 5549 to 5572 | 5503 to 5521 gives 43.3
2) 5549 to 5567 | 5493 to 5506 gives 53.4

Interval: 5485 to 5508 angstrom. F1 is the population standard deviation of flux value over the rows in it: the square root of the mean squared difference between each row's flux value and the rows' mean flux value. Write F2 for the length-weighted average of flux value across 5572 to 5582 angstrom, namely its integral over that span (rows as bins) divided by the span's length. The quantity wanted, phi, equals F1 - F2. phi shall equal -15.2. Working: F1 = 0.36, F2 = 15.6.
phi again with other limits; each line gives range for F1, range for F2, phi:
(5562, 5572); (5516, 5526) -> -14.5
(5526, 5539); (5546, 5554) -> -15.4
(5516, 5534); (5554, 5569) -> -15.7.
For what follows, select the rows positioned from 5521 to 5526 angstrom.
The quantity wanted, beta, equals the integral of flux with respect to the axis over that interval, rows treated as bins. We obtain 73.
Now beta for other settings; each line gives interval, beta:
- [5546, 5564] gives 287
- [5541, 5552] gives 172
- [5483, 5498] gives 239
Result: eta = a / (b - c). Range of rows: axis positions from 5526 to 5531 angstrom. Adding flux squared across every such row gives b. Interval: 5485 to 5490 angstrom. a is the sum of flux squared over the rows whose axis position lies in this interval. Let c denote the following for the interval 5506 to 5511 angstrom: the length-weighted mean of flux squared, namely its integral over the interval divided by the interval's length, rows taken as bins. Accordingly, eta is 1.91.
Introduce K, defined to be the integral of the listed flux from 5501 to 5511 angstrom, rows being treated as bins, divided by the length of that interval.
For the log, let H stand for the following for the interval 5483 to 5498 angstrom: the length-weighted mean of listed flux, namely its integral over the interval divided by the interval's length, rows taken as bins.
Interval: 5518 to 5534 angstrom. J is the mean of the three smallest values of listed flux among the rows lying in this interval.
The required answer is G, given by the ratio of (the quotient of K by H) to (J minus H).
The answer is -0.9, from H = 15.9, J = 14.9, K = 15.3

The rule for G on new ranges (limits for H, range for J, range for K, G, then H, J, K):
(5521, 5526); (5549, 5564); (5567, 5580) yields 0.9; 14.6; 15.8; 15.6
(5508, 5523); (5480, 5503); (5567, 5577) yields 5.0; 15.1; 15.3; 15.6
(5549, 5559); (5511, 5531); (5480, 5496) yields -0.9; 15.8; 14.8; 15.9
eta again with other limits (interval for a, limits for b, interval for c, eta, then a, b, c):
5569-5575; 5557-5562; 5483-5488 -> 1.81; 484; 515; 248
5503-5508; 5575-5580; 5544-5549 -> 2.05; 484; 484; 248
